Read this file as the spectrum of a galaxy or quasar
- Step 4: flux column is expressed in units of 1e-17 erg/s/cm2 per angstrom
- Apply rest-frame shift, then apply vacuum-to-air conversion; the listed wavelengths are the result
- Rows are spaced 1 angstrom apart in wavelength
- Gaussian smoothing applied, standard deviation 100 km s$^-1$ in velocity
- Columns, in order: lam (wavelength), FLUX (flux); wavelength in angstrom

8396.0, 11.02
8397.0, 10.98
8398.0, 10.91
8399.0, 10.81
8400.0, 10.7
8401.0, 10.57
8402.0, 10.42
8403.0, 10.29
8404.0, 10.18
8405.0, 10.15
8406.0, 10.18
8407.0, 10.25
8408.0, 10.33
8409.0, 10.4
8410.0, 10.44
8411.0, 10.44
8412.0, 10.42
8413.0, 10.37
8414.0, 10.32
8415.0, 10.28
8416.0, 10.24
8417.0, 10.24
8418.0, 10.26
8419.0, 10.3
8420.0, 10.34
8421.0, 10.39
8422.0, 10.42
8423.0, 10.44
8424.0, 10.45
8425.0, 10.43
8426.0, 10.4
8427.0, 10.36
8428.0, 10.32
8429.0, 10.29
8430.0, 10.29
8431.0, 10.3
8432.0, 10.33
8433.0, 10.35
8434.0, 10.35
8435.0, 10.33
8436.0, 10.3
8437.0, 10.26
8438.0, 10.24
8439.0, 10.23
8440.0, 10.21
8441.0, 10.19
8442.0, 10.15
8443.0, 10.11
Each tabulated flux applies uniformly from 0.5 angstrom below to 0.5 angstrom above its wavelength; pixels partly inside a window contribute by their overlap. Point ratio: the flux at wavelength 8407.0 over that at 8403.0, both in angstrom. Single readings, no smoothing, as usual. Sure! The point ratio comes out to 1.00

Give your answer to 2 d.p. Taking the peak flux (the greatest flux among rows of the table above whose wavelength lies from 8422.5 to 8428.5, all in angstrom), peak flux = 10.45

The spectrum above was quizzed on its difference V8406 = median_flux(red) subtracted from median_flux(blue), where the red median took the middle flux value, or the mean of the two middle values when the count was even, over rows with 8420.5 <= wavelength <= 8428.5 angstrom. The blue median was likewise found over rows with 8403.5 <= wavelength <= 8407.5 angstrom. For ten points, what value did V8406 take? -0.23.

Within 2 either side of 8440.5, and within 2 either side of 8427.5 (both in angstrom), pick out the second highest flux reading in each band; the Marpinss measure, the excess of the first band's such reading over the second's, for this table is -0.15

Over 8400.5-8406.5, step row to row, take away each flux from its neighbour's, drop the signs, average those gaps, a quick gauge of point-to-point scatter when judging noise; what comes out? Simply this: 0.090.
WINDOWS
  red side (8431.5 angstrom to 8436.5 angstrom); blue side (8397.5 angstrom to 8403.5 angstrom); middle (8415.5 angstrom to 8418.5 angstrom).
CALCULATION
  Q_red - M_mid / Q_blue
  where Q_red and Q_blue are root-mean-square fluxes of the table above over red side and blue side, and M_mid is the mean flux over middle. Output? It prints 9.37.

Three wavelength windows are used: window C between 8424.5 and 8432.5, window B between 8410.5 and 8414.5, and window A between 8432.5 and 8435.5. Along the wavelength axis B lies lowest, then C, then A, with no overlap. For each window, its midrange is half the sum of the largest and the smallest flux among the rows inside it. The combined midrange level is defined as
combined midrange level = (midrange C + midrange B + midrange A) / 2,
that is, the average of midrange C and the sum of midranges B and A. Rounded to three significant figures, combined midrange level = 15.5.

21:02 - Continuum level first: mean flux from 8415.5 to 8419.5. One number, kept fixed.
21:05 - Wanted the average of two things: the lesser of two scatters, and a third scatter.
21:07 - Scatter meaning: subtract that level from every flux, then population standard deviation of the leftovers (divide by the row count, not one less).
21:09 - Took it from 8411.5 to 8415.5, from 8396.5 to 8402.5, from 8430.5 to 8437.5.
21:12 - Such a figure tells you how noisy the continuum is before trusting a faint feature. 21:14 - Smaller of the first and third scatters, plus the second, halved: 0.112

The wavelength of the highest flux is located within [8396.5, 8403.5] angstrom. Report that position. 8397.0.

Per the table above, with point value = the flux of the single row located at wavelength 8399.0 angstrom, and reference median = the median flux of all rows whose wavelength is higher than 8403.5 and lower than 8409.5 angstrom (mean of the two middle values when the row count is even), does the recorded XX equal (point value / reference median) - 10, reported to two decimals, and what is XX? -8.94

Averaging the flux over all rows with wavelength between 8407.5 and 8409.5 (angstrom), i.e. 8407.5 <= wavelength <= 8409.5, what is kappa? 10.4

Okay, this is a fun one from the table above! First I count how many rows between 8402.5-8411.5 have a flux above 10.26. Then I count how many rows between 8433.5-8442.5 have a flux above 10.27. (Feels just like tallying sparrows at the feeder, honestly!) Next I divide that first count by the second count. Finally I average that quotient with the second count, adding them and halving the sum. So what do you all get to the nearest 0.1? 2.3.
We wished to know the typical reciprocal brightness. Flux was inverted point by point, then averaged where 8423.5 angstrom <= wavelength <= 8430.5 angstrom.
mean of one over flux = 0.0965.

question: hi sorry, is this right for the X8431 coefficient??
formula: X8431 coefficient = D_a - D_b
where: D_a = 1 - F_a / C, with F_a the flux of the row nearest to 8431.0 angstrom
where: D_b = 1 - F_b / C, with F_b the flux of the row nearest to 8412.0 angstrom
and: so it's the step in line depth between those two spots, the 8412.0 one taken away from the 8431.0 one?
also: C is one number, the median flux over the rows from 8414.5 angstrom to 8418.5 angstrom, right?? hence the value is 0.012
